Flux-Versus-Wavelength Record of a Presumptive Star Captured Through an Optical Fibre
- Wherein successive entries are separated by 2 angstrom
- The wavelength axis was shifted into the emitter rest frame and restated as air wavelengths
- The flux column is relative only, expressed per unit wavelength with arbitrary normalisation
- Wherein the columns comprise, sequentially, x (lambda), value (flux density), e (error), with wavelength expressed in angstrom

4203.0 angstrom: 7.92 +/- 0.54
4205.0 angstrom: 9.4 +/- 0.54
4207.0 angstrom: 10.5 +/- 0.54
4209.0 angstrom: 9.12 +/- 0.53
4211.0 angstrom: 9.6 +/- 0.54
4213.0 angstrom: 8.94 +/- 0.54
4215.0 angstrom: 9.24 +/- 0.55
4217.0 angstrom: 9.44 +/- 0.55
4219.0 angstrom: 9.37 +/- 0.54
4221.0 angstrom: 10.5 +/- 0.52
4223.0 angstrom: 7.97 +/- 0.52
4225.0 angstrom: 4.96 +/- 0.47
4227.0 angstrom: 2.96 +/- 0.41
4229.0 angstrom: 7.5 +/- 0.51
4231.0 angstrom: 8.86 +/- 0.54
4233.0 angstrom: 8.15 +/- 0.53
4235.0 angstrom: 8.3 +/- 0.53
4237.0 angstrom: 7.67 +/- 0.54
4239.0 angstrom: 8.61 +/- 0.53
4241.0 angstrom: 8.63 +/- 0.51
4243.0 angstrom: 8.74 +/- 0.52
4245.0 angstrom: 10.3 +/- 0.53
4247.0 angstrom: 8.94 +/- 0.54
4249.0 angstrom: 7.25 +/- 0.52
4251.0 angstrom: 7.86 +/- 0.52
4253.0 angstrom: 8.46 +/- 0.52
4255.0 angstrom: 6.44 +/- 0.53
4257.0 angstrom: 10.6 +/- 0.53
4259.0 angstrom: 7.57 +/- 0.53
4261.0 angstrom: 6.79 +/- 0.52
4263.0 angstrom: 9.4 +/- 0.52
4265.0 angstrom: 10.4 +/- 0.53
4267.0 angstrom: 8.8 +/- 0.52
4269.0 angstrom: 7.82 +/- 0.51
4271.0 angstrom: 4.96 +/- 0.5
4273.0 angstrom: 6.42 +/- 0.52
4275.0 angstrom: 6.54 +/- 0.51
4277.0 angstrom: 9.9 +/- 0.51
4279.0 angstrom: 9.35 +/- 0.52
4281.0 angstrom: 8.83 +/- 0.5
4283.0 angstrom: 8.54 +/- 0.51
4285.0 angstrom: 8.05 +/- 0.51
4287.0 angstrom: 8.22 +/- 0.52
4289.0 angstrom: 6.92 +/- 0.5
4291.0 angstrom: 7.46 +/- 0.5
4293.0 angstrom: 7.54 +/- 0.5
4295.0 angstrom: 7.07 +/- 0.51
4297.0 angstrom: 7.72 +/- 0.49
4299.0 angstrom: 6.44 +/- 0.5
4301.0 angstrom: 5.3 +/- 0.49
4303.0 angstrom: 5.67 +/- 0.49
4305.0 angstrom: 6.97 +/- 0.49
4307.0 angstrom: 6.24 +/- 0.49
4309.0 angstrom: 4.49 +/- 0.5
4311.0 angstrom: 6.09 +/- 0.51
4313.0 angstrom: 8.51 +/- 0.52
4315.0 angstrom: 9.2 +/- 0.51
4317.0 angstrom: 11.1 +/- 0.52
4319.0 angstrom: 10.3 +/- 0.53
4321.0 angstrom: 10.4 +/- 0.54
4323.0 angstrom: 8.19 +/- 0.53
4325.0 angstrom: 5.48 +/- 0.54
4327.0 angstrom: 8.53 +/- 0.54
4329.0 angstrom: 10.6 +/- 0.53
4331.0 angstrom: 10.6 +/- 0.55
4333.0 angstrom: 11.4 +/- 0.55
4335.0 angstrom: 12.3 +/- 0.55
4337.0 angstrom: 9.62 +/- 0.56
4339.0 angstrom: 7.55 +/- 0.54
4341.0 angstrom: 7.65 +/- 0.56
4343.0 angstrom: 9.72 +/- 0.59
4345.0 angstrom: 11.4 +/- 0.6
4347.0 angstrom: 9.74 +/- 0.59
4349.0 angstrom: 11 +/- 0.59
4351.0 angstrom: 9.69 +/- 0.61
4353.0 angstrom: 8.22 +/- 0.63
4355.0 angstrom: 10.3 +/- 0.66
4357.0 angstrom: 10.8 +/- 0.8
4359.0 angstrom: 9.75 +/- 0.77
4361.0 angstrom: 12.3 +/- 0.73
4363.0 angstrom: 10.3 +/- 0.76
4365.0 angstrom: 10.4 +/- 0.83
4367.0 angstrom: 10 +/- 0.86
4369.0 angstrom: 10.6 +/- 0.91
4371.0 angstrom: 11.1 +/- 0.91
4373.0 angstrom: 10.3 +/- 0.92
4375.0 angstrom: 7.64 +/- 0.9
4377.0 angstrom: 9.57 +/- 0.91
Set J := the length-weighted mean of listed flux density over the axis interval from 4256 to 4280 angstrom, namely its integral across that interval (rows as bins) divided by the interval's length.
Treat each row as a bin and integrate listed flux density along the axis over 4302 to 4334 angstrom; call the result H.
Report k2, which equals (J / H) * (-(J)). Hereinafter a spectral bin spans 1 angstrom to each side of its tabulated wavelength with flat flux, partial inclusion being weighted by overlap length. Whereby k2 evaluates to -0.25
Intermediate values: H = 268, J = 8.2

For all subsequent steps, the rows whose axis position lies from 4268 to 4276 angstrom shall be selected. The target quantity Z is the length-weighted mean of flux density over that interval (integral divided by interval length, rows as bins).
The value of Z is 6.4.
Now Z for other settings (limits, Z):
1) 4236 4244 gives 8.4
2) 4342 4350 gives 10.5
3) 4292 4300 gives 7.2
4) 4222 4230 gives 5.8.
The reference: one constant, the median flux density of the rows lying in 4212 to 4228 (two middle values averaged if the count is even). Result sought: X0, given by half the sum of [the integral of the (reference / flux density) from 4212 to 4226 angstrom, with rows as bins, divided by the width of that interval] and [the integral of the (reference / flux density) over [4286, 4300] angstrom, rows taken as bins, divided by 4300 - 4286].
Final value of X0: 1.18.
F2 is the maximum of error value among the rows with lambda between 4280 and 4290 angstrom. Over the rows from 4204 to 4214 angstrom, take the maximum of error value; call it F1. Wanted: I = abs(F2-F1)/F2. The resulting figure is 0.038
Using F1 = 0.540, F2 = 0.520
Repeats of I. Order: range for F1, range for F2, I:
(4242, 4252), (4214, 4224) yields 0.018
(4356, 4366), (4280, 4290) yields 0.596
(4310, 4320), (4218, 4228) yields 0.019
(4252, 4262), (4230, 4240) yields 0.019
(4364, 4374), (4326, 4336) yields 0.673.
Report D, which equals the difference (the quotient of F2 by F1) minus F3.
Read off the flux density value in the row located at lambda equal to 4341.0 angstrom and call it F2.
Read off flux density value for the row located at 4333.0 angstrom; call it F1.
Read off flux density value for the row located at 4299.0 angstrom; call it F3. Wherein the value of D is -5.8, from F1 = 11.4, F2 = 7.65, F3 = 6.44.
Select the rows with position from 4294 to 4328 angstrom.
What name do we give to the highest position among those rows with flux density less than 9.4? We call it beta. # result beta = 4327.0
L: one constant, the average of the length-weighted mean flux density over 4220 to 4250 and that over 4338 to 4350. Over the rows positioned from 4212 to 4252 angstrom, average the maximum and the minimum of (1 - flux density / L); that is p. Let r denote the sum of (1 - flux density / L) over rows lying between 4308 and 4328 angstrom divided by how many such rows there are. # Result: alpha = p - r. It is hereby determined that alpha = 0.17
